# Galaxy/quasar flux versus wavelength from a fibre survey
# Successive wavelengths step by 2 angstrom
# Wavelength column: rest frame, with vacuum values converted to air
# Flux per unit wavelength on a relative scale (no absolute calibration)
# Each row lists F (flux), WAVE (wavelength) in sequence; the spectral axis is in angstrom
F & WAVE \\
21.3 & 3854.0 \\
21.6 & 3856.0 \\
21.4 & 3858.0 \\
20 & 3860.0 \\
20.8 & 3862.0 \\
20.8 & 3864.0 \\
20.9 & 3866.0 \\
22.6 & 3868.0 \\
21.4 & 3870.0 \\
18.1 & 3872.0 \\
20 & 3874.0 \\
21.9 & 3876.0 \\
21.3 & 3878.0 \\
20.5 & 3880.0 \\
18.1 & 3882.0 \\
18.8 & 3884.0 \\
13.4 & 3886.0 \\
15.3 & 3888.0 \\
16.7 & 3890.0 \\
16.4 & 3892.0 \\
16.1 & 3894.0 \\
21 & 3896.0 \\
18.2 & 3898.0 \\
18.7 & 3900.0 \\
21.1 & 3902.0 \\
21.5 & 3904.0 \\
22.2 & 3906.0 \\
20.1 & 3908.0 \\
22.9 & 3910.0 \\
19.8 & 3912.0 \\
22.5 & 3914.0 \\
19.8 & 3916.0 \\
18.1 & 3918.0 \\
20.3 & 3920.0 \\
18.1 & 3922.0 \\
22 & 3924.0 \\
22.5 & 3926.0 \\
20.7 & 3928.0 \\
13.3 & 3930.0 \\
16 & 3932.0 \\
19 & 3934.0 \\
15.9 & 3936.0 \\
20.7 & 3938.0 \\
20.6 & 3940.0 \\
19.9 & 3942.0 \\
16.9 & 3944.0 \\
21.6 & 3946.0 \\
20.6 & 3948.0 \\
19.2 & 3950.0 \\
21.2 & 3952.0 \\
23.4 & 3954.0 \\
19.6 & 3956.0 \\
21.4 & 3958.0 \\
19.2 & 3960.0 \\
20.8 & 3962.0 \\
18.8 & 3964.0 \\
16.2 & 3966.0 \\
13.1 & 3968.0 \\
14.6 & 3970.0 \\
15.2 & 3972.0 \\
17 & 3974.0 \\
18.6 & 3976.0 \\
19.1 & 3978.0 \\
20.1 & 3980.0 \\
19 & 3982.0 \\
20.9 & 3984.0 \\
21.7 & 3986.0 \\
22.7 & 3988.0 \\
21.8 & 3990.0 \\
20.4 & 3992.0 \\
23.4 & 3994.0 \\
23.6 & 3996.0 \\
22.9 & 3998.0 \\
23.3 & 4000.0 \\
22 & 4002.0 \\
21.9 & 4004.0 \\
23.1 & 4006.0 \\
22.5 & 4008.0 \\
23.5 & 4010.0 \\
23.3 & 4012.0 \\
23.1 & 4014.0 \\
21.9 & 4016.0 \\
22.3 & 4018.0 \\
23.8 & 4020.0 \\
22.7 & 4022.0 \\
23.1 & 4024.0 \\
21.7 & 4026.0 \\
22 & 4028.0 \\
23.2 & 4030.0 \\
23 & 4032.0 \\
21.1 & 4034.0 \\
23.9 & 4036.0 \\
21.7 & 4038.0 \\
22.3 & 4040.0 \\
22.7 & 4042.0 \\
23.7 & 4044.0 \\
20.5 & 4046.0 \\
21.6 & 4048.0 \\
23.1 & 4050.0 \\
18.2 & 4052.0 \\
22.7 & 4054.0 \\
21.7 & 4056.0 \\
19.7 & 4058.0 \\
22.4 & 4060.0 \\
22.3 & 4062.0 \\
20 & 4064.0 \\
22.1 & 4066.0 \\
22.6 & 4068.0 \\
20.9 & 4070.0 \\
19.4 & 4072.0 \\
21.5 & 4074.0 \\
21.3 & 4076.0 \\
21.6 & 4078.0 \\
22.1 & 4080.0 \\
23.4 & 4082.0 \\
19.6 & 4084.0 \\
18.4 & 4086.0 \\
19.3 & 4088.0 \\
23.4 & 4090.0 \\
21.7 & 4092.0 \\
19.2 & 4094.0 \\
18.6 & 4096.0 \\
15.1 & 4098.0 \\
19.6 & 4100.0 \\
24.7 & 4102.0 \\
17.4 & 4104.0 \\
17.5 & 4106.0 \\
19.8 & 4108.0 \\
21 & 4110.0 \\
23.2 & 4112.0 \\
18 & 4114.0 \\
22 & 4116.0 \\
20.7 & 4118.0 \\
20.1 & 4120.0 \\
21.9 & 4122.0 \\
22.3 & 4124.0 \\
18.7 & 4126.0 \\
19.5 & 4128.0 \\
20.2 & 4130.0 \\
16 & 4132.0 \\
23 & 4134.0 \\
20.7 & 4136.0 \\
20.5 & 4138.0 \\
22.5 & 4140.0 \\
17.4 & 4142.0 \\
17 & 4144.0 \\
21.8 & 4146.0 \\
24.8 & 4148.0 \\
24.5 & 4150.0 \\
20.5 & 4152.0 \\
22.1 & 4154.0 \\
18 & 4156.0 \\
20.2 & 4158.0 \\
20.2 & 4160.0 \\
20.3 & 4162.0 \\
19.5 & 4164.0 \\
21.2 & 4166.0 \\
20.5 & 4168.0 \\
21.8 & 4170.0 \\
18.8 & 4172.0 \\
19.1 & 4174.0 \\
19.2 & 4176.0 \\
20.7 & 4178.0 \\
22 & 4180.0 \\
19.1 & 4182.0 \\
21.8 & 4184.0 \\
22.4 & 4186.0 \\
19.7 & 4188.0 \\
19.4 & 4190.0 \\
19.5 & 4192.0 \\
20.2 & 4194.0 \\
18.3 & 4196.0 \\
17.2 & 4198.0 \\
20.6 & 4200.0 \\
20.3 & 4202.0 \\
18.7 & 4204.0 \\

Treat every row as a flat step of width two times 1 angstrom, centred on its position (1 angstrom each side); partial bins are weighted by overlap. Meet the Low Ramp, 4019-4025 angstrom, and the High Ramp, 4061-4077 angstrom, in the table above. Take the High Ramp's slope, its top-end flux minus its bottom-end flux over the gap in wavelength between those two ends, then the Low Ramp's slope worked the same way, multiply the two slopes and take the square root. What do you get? 0.11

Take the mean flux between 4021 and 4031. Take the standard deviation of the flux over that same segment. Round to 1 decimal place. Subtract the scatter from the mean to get 21.9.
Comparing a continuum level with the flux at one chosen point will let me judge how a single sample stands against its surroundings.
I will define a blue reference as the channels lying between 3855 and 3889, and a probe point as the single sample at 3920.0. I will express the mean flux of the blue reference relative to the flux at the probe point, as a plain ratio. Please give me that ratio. 0.98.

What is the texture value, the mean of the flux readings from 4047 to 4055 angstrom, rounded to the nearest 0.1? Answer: 21.4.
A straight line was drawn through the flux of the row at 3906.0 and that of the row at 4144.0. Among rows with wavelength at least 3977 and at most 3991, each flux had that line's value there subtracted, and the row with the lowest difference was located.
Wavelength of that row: 3982.0 angstrom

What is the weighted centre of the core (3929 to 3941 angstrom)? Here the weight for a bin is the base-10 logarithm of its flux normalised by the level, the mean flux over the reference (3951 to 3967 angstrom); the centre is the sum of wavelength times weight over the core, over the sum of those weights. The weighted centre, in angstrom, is 3931.8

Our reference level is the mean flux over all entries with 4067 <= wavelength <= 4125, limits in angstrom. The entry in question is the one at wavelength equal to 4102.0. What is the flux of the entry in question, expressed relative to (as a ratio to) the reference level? 1.20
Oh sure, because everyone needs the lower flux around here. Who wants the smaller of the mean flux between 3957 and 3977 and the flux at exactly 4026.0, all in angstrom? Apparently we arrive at 17.5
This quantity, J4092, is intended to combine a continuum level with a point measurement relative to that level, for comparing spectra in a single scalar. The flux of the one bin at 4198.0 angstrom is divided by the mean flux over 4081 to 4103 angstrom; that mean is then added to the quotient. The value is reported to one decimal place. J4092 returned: 21.1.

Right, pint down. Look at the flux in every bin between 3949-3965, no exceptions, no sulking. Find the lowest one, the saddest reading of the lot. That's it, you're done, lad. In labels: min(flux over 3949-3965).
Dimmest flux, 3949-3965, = 18.8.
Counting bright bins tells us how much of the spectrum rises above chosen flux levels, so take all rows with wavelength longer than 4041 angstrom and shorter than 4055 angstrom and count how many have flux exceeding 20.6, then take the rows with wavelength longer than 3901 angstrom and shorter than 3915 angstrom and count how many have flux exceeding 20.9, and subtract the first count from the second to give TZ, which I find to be 0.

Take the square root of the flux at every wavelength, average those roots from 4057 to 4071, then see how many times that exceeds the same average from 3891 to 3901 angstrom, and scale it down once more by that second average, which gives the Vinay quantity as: 0.257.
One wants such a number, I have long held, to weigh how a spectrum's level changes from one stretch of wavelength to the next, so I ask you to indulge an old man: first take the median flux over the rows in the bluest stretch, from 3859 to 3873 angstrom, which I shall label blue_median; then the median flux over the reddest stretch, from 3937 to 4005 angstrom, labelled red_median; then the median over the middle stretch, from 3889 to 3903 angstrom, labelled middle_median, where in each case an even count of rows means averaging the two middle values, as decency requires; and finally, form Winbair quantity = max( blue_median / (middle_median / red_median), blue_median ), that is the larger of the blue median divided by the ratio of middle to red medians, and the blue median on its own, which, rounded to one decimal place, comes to 23.5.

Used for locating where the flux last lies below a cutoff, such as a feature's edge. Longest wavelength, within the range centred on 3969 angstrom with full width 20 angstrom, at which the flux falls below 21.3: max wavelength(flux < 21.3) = 3978.0 angstrom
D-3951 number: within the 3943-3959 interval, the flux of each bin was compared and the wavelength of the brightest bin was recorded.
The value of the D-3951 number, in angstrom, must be 3954.0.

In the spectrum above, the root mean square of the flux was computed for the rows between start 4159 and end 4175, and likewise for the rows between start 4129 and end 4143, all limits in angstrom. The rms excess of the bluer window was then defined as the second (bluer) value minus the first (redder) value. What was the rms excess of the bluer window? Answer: 0.0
